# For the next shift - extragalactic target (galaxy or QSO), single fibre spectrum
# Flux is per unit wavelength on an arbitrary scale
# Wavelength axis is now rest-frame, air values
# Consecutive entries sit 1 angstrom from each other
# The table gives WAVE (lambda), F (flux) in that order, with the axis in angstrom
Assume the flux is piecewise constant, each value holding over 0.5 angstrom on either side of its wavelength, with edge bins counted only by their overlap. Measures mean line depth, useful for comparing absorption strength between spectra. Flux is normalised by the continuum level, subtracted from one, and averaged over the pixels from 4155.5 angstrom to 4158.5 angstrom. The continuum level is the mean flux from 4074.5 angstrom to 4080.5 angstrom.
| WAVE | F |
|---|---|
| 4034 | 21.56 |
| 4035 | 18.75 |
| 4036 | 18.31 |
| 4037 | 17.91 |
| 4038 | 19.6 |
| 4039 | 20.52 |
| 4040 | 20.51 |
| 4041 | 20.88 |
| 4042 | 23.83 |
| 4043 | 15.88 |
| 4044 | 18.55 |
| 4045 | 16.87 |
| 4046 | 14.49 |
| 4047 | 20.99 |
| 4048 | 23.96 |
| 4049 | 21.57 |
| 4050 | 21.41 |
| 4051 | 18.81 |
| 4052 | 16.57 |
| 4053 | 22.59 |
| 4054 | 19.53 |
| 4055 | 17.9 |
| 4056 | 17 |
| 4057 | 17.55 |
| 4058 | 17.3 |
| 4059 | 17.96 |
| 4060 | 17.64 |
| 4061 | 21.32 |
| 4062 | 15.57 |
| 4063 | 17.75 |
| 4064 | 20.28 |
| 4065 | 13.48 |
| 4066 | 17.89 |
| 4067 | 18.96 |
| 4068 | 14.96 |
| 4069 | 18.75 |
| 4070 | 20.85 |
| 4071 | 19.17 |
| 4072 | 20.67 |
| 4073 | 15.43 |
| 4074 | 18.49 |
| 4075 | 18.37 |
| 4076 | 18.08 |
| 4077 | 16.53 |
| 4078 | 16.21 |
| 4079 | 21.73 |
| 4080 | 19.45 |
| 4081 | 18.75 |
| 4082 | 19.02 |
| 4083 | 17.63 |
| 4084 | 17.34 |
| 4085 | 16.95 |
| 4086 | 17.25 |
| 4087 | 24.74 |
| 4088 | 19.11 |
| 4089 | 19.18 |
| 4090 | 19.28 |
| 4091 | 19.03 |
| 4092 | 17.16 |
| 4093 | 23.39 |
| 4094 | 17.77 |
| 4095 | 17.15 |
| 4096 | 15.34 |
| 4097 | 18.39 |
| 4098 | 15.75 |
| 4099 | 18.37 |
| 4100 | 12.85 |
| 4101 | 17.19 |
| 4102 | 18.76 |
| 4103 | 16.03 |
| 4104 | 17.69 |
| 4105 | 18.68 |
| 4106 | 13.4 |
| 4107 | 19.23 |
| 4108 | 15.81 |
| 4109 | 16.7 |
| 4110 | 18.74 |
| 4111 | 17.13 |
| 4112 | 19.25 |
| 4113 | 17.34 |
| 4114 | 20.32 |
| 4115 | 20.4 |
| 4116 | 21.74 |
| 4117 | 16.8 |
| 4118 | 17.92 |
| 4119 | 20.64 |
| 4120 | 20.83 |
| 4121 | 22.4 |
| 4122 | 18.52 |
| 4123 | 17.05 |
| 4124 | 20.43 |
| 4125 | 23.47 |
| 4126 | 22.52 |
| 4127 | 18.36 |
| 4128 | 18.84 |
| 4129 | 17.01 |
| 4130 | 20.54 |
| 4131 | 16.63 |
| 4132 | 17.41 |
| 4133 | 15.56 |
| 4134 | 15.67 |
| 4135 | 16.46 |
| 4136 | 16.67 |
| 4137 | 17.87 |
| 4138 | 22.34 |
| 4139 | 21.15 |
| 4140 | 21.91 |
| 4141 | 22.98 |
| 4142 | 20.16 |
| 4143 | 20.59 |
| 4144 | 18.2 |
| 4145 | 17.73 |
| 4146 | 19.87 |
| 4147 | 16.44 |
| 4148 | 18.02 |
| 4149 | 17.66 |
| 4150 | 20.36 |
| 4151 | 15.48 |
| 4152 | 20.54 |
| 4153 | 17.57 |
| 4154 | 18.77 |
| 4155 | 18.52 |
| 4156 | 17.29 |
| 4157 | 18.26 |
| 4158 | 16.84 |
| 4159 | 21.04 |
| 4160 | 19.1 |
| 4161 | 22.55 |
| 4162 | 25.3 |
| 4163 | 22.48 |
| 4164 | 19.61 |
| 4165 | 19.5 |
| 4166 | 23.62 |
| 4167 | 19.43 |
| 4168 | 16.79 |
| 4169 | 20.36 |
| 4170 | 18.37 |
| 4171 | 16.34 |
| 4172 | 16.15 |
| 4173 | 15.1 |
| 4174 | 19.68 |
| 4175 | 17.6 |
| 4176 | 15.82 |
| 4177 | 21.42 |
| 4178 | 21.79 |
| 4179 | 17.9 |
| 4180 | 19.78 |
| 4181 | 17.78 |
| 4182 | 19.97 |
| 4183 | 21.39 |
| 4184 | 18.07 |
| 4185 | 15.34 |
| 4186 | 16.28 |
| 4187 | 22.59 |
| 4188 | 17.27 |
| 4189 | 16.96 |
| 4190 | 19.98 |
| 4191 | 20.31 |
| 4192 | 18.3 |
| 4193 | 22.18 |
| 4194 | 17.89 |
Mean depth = 0.05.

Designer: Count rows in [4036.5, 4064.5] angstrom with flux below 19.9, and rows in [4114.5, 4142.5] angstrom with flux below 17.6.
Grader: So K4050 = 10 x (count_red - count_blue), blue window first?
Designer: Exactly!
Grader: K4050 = -80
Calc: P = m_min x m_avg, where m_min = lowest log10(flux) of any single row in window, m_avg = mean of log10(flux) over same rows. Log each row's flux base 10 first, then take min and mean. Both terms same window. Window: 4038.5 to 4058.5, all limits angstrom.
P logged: 1.49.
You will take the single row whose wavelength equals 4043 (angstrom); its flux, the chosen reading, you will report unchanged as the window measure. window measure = 15.88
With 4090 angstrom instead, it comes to 19.28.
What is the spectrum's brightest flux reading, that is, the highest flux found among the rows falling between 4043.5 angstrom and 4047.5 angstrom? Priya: 20.99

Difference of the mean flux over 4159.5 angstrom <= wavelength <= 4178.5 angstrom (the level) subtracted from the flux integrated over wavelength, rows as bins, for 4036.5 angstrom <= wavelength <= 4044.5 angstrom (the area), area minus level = 138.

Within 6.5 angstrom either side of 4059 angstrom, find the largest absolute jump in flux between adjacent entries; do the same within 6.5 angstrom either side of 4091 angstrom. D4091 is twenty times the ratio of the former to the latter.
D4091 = 18.2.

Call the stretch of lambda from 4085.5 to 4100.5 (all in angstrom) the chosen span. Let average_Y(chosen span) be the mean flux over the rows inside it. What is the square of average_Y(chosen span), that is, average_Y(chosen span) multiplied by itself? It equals 336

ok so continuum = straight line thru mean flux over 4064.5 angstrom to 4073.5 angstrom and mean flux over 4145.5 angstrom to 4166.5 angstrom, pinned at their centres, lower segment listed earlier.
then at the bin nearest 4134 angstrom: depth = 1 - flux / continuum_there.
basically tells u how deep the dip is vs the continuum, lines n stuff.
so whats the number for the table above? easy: 0.18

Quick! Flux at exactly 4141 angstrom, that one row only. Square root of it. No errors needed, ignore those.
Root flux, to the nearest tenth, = 4.8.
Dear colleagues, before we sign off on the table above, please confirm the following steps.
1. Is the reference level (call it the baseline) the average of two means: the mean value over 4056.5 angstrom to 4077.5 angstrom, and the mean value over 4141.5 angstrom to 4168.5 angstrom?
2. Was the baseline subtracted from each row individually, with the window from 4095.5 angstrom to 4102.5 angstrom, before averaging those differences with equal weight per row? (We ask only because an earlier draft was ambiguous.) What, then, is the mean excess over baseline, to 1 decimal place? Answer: -2.0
